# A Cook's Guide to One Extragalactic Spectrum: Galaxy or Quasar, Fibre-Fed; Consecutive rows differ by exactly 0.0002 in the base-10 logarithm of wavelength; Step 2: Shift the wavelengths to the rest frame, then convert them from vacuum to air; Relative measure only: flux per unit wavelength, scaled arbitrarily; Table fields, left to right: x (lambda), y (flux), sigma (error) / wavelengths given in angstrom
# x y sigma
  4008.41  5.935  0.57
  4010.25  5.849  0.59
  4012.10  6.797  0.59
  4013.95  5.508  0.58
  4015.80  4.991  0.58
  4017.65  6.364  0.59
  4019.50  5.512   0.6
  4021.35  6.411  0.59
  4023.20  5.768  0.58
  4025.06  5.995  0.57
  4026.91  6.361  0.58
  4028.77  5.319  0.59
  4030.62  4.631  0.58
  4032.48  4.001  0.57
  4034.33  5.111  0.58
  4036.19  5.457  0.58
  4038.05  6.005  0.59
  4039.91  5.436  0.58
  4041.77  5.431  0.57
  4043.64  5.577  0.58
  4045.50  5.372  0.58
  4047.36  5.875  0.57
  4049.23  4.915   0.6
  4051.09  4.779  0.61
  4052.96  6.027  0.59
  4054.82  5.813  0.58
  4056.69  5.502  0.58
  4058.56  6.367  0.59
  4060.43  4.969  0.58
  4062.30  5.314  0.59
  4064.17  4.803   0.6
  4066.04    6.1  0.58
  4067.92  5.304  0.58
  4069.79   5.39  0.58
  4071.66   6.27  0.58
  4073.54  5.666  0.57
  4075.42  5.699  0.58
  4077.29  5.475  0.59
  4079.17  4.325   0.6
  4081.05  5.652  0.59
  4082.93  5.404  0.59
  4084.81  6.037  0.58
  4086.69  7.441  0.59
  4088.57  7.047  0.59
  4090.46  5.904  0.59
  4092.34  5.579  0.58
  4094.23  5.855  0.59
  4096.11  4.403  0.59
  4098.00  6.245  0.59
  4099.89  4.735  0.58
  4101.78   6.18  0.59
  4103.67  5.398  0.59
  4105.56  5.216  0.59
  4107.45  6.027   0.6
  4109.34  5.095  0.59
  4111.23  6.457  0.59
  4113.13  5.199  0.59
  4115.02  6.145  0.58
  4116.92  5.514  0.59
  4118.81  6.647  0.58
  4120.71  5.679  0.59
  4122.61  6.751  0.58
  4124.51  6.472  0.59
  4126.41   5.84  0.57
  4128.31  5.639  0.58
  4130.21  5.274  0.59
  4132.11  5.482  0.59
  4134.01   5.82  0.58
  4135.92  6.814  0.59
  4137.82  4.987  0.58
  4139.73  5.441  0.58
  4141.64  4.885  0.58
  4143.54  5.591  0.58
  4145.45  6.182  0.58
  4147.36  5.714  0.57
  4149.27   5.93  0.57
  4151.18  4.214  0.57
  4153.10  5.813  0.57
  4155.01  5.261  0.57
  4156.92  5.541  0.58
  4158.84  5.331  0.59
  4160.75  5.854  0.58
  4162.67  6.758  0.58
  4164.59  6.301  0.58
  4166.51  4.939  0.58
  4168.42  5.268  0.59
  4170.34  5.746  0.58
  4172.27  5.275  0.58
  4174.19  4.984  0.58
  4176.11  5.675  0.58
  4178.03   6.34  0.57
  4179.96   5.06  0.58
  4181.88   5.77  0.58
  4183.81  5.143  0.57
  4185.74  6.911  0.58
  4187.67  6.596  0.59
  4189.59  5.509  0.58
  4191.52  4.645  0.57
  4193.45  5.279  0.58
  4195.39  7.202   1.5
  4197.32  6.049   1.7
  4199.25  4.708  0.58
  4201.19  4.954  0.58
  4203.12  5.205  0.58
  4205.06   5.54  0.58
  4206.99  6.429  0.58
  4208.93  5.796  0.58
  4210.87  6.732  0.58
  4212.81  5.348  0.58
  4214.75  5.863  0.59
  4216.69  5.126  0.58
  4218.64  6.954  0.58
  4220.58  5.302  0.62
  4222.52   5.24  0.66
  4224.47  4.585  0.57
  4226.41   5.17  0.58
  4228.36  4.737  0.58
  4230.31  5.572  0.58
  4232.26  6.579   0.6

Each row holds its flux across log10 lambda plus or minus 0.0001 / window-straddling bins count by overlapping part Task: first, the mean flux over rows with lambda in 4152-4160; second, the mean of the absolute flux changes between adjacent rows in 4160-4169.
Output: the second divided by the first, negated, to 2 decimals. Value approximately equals -0.14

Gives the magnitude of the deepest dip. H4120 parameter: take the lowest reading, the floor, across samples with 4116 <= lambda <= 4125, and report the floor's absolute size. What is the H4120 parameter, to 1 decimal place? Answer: 5.5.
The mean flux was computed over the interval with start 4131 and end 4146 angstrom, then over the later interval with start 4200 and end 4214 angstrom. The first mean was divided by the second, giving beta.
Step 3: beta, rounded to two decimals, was 0.99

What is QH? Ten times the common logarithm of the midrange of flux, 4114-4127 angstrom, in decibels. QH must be 7.9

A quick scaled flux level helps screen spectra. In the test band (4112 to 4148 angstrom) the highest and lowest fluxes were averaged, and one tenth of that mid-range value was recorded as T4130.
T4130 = 0.585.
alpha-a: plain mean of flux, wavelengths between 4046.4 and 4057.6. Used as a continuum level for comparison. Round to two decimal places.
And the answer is 5.49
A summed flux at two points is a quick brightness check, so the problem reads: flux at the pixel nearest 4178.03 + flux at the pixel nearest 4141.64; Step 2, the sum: 11.2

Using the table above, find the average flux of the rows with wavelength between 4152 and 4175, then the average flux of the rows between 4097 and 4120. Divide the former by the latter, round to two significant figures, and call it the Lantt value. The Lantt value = 0.97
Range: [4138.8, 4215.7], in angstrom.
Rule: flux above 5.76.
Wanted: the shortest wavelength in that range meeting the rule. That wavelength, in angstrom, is 4145.45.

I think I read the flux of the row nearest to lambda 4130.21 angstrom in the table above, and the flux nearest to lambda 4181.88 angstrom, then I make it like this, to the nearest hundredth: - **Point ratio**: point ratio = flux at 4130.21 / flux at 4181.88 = 0.91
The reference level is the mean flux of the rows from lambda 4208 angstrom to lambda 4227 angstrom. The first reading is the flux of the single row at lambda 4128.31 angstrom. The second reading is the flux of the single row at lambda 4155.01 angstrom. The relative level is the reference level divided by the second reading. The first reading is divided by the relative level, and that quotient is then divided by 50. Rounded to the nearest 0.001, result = 0.106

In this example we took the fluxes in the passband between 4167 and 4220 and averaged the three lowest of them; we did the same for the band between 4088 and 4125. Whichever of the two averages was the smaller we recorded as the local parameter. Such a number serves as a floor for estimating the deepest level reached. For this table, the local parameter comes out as 4.74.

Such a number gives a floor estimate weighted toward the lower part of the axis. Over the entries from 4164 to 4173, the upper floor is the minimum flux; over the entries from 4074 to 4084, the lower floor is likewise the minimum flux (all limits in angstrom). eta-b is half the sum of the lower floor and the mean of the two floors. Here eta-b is 4.48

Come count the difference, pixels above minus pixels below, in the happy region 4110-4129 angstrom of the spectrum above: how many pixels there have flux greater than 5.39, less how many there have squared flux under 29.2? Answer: 8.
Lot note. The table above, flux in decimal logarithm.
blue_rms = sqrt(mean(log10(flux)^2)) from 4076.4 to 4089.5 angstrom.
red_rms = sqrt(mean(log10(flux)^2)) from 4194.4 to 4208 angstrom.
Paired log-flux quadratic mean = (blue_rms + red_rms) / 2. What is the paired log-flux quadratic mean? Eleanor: 0.763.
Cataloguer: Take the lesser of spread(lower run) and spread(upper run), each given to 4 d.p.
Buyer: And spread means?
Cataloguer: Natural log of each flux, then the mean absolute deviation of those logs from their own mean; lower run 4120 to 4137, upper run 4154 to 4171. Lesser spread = 0.0767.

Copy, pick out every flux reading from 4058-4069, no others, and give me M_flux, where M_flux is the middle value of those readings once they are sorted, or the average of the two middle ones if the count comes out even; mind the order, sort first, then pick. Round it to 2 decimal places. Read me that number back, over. 5.31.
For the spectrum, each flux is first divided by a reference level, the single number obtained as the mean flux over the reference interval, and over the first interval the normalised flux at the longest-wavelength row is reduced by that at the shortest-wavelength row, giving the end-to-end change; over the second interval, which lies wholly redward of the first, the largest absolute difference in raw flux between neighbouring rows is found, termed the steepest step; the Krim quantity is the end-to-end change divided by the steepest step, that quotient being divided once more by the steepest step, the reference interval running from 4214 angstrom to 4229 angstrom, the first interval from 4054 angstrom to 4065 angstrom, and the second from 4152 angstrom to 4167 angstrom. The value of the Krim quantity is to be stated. -0.10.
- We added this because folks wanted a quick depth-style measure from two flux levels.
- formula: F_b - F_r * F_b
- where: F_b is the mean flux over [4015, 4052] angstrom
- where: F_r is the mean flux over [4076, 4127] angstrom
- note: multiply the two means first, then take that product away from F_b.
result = -26.3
